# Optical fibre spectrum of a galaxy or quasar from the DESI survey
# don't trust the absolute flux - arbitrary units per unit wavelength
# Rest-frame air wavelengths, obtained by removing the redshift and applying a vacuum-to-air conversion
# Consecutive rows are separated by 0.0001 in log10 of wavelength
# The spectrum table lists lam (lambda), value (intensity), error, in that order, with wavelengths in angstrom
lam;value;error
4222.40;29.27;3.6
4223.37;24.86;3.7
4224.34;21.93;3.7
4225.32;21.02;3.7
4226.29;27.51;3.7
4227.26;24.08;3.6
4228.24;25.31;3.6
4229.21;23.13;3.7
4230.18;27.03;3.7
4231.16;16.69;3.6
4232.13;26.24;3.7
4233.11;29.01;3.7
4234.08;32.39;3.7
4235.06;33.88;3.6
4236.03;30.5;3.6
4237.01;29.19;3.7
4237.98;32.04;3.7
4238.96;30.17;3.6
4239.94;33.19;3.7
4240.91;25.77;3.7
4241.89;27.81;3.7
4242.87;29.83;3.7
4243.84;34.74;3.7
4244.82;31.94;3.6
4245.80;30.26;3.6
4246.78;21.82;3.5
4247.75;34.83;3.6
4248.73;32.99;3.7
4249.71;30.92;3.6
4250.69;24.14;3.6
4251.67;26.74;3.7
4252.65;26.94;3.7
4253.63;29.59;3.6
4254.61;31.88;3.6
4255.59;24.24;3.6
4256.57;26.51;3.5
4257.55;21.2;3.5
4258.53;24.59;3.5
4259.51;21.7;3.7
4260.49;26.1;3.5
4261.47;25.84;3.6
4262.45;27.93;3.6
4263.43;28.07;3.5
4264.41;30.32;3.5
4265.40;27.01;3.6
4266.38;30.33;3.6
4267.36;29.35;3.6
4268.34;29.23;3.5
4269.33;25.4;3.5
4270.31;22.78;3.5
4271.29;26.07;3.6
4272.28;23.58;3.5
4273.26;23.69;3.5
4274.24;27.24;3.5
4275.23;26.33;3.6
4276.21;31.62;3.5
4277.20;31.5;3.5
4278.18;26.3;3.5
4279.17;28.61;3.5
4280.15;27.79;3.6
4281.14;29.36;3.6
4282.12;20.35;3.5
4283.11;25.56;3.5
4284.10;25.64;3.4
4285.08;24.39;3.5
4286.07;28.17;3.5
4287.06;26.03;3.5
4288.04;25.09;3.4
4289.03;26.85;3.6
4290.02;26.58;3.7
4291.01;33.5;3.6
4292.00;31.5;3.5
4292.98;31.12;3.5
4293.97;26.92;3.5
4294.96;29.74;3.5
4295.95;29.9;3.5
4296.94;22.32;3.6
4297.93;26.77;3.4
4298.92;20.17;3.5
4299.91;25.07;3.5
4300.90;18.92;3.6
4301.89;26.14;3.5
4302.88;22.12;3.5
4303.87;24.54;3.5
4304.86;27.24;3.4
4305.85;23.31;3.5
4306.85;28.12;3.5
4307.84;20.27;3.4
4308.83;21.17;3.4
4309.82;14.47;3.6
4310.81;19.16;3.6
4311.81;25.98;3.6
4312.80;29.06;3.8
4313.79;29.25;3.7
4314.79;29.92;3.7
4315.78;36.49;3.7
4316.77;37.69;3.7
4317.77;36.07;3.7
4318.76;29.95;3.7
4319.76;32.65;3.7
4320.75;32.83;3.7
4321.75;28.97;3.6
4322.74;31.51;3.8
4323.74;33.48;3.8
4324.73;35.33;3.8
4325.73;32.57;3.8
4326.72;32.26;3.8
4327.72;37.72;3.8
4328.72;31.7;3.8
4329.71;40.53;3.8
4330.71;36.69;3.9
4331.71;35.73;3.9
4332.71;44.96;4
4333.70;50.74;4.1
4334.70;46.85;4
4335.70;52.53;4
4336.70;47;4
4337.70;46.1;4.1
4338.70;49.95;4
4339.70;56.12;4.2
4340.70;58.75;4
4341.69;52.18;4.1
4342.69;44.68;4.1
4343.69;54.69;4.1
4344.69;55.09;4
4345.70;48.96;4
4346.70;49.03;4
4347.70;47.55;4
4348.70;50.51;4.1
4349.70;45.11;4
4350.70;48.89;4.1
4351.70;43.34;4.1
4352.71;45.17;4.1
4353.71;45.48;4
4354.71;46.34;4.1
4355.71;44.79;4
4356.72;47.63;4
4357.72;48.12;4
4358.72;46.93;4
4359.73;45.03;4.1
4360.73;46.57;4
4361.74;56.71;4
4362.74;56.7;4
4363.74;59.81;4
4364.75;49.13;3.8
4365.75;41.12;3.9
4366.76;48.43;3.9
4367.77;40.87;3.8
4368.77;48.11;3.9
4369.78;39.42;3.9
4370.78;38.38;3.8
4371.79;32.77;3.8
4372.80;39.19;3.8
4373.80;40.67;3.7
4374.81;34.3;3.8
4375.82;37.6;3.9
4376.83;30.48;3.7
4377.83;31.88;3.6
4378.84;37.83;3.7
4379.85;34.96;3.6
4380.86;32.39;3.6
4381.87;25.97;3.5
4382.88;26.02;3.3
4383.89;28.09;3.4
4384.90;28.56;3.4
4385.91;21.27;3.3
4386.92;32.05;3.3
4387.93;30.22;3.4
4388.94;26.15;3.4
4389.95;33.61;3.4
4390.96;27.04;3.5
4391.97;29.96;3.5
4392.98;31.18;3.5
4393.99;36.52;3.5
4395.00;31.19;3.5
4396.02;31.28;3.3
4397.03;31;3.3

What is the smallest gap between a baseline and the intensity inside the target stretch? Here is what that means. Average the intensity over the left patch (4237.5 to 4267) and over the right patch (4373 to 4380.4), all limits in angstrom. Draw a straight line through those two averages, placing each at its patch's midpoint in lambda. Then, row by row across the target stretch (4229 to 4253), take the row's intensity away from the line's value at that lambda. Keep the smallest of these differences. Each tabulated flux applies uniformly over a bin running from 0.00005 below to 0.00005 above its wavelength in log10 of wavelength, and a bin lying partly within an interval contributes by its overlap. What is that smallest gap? -7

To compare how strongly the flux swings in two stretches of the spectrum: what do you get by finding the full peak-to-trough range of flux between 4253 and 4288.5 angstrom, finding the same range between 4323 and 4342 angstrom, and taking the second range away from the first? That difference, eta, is -16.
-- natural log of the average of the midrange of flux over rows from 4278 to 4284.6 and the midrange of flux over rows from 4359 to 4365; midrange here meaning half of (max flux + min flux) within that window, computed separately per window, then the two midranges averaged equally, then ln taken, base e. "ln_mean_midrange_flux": 3.65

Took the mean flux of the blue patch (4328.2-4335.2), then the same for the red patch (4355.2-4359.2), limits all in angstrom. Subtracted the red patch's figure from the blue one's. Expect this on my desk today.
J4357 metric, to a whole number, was -6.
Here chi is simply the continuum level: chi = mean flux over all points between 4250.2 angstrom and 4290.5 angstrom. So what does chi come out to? 26.6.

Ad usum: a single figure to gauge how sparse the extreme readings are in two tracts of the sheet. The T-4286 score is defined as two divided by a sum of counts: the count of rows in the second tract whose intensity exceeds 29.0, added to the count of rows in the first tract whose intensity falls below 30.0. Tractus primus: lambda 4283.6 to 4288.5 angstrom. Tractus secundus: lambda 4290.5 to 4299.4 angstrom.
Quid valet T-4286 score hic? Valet 0.20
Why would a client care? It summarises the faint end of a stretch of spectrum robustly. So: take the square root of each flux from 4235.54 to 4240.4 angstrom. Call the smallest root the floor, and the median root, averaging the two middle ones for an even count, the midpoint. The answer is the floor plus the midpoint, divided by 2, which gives 5.46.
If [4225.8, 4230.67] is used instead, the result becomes 4.92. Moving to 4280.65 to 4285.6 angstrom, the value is 4.78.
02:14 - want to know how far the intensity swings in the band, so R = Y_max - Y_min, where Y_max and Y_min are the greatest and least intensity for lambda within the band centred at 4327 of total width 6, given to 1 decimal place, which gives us 8.8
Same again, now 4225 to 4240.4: 17.2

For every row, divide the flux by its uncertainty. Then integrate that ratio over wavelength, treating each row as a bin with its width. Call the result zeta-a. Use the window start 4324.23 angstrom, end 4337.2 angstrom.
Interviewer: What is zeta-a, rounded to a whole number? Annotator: 134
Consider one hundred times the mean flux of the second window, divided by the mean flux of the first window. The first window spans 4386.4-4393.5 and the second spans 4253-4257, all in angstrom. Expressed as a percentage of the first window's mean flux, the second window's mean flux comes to 93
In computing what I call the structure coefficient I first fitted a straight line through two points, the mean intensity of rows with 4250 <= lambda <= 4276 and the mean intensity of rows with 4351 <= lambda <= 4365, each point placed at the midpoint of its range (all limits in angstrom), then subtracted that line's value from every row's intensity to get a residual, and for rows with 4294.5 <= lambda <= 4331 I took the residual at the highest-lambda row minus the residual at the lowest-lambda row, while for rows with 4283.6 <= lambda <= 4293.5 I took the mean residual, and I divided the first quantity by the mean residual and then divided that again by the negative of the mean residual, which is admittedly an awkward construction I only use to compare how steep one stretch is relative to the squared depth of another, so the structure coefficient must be 0.07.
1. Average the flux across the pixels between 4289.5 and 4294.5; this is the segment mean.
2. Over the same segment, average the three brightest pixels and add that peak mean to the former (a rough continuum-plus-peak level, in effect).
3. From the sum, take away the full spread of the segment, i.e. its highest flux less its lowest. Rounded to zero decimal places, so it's 55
